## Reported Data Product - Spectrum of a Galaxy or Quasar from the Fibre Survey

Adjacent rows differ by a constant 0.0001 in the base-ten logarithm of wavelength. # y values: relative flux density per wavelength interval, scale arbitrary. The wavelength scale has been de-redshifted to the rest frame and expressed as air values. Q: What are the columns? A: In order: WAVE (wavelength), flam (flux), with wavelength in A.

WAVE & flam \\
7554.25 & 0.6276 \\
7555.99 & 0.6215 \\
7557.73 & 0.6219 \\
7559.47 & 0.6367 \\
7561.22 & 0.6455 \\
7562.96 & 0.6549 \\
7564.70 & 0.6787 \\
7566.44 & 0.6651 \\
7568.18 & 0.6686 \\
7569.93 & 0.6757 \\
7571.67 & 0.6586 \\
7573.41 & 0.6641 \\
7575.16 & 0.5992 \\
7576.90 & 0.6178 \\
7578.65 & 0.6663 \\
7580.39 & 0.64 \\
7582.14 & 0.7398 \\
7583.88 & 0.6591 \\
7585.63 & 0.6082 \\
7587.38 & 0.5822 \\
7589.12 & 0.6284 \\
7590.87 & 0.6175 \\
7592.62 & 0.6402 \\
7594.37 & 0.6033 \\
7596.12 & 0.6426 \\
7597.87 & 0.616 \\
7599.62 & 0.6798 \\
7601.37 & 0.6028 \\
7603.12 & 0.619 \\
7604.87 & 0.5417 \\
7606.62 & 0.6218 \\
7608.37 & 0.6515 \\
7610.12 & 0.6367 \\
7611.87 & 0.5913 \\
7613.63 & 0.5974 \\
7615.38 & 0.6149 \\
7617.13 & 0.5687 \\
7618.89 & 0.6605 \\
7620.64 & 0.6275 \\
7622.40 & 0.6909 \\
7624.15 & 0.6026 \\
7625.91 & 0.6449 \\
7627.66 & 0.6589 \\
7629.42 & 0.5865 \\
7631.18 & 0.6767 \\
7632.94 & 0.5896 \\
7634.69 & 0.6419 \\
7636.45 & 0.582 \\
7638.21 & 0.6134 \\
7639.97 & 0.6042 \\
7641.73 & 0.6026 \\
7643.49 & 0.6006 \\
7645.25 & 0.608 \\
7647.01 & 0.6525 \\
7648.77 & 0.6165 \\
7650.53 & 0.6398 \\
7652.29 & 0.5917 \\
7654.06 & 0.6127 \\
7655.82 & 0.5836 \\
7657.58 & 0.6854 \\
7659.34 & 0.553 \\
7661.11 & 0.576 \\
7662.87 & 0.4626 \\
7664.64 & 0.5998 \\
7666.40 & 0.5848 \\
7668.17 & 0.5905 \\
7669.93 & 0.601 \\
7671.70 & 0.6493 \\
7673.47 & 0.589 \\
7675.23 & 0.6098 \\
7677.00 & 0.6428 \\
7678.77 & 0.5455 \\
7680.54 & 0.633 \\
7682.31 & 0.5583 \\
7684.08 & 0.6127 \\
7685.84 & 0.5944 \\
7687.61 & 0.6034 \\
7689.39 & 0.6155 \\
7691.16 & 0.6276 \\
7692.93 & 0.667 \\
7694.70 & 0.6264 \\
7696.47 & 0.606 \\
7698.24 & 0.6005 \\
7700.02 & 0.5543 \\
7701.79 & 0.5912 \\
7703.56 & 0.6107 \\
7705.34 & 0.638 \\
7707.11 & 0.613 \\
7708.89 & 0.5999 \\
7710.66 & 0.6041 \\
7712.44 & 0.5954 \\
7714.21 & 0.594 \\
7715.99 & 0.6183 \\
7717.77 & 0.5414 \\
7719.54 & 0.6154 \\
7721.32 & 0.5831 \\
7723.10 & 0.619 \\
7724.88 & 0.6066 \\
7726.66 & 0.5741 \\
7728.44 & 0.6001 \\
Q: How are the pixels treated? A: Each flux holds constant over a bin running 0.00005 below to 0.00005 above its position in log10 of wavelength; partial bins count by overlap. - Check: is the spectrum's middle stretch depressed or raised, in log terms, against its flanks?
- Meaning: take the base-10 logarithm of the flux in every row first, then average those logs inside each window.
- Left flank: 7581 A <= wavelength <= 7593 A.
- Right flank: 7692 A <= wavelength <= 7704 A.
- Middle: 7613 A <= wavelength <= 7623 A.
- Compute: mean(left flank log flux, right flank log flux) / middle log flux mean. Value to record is 1.01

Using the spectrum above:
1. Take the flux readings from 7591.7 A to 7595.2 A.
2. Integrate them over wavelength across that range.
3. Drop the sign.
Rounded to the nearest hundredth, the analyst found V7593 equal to 2.17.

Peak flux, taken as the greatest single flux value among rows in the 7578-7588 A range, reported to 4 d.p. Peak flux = 0.7398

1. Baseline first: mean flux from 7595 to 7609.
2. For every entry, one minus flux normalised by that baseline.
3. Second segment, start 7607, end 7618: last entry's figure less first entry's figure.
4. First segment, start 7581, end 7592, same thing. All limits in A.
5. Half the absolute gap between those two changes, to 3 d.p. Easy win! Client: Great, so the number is 0.032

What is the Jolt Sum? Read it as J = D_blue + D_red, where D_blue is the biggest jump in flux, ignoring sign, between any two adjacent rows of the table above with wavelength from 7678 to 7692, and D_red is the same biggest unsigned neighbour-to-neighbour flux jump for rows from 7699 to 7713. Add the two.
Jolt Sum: 0.12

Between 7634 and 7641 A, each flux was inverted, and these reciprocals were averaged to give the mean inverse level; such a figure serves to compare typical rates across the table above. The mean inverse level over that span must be 1.64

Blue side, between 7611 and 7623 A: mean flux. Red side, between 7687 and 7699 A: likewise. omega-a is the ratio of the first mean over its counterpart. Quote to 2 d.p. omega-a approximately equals 1.00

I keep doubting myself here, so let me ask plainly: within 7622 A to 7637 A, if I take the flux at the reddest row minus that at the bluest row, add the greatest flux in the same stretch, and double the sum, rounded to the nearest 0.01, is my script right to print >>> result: 1.16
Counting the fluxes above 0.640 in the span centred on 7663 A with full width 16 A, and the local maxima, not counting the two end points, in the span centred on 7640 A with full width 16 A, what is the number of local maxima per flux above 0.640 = 2.0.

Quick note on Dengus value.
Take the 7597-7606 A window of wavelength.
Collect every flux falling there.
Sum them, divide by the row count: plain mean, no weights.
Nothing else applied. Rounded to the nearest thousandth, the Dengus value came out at 0.612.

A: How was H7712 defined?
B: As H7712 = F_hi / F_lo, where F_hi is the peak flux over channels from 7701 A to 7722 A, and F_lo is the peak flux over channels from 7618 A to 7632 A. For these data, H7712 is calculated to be 0.92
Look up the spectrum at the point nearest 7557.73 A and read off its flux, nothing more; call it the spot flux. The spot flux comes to 0.6219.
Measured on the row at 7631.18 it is 0.6767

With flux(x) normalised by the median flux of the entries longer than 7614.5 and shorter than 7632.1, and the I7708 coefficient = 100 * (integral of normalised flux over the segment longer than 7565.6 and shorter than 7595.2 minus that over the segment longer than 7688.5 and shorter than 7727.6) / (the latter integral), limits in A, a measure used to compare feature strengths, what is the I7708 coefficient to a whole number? -19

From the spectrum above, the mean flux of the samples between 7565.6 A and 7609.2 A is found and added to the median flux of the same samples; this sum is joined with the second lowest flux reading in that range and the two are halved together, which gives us 0.929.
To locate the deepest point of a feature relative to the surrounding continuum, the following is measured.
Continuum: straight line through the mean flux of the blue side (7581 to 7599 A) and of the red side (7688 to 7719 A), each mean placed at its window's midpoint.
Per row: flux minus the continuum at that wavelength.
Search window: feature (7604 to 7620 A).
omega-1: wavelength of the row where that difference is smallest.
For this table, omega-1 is 7604.87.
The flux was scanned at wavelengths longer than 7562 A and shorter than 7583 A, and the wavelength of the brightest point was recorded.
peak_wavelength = 7582.14 A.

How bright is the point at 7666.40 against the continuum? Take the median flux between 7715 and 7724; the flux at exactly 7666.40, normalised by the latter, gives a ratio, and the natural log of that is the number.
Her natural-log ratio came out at -0.051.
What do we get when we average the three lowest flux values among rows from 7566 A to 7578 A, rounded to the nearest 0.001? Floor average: 0.625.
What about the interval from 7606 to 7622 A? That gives 0.586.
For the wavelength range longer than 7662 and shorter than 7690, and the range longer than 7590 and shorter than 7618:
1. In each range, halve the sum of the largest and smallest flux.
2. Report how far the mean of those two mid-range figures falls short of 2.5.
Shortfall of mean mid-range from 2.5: 1.92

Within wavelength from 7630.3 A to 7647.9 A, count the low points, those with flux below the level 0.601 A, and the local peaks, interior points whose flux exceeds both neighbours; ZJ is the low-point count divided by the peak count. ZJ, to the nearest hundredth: 1.50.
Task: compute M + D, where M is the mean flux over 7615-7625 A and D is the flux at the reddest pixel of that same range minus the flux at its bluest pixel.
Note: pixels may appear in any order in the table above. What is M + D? 0.62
